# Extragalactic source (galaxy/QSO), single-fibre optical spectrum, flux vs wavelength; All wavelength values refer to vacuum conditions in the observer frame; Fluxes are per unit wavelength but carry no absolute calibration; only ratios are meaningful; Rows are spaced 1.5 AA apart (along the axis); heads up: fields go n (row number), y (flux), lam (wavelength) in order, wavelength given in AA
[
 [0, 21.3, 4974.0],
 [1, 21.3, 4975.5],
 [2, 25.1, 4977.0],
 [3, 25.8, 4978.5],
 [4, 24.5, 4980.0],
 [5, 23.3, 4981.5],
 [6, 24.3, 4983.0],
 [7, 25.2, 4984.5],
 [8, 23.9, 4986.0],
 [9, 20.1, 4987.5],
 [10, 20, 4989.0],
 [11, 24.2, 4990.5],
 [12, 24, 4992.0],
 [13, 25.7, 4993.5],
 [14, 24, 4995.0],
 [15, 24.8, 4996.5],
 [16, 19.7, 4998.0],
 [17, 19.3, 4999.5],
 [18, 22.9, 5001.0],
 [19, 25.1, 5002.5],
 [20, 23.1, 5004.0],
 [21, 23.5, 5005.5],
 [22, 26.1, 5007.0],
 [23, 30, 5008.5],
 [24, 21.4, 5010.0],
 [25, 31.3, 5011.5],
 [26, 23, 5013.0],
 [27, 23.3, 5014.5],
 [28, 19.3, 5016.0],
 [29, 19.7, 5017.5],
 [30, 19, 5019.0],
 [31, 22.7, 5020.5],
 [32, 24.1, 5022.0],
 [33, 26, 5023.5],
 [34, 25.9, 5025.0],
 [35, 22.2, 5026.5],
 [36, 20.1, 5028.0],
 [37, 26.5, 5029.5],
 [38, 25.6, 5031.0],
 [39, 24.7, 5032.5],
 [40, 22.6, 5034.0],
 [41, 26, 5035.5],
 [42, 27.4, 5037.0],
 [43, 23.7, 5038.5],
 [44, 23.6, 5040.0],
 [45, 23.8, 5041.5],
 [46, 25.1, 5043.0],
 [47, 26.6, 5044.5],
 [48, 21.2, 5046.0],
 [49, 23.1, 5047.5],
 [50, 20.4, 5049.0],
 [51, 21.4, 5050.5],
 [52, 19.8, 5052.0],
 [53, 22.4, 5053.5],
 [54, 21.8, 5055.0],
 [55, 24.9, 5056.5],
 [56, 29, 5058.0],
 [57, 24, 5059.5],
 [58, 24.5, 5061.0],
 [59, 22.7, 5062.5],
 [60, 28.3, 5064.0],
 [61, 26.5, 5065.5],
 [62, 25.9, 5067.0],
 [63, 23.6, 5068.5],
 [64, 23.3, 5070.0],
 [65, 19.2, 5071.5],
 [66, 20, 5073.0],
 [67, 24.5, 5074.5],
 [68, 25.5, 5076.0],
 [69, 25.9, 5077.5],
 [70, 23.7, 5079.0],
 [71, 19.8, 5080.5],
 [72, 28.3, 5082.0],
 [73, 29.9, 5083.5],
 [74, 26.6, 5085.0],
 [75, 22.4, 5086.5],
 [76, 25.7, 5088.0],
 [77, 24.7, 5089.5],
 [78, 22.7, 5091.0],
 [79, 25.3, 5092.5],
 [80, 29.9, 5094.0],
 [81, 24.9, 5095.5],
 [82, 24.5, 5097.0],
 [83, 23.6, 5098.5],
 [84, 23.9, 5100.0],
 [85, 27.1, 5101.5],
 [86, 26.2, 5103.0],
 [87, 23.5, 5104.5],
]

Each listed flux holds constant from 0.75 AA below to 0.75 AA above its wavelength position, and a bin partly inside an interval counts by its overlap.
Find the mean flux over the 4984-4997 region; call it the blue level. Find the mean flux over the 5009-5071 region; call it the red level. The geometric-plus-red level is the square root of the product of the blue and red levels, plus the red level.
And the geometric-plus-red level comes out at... 47.5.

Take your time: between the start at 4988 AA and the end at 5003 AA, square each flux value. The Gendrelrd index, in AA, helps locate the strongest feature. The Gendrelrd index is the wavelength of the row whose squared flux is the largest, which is 4993.5 AA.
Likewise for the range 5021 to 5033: 5029.5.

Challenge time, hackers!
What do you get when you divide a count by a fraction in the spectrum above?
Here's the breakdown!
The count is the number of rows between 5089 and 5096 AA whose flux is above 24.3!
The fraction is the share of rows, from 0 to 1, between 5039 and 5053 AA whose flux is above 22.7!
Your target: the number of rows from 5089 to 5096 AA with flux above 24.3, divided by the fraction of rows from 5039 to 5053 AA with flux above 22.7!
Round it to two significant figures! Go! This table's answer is 7.2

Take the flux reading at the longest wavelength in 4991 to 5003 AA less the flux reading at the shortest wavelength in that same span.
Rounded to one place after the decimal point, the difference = 1.1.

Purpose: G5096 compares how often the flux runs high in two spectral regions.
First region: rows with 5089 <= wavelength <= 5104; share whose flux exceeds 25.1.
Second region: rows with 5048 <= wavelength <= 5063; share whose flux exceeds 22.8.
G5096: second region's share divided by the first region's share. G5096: 1.00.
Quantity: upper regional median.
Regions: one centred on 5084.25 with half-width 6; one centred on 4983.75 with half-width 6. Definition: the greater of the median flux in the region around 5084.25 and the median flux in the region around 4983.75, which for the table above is 25.2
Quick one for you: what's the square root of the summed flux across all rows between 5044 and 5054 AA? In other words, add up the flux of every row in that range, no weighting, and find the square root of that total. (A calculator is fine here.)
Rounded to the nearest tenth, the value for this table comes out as 12.4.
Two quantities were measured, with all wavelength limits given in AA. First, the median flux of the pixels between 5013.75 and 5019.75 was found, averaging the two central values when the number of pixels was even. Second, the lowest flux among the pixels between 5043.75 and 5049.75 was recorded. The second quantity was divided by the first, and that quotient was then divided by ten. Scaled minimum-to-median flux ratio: 0.105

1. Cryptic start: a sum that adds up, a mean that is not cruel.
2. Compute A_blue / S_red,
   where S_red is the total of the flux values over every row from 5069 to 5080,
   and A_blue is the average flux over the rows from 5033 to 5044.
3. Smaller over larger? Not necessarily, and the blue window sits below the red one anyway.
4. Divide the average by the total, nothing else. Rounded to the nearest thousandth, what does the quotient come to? 0.152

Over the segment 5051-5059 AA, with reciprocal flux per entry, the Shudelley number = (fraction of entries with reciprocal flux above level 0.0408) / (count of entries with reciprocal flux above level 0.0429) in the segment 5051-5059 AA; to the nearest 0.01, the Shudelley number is 0.20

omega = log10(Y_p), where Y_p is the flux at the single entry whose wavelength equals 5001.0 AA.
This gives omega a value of 1.36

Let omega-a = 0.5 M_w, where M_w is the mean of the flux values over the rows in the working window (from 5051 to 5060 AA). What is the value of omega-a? 11.8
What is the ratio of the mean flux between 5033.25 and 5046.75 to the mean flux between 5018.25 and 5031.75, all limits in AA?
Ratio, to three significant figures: 1.04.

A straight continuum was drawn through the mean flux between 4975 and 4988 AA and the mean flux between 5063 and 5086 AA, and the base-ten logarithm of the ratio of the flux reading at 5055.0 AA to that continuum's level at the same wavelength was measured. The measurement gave -0.051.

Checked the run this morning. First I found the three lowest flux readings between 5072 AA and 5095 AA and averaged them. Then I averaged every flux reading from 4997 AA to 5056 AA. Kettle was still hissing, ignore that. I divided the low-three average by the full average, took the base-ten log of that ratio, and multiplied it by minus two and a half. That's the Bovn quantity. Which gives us 0.13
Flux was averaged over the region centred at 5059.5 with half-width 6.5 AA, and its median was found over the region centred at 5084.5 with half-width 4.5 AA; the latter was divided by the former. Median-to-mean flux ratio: 1.05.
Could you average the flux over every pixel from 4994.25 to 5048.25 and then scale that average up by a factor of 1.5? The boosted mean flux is 35.7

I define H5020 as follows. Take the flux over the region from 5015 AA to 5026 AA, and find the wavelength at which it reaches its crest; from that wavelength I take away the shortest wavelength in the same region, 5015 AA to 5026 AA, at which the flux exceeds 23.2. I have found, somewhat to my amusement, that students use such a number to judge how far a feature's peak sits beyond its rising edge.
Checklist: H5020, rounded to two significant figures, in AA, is 1.5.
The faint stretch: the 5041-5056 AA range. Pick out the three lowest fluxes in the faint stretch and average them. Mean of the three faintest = 20.5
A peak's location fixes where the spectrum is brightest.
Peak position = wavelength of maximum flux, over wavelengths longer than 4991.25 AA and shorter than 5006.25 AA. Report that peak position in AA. 4993.5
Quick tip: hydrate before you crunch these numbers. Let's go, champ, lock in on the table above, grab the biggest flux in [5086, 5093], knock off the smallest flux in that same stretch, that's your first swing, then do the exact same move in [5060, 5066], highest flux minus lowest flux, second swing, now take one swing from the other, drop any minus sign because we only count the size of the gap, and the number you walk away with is 2.3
